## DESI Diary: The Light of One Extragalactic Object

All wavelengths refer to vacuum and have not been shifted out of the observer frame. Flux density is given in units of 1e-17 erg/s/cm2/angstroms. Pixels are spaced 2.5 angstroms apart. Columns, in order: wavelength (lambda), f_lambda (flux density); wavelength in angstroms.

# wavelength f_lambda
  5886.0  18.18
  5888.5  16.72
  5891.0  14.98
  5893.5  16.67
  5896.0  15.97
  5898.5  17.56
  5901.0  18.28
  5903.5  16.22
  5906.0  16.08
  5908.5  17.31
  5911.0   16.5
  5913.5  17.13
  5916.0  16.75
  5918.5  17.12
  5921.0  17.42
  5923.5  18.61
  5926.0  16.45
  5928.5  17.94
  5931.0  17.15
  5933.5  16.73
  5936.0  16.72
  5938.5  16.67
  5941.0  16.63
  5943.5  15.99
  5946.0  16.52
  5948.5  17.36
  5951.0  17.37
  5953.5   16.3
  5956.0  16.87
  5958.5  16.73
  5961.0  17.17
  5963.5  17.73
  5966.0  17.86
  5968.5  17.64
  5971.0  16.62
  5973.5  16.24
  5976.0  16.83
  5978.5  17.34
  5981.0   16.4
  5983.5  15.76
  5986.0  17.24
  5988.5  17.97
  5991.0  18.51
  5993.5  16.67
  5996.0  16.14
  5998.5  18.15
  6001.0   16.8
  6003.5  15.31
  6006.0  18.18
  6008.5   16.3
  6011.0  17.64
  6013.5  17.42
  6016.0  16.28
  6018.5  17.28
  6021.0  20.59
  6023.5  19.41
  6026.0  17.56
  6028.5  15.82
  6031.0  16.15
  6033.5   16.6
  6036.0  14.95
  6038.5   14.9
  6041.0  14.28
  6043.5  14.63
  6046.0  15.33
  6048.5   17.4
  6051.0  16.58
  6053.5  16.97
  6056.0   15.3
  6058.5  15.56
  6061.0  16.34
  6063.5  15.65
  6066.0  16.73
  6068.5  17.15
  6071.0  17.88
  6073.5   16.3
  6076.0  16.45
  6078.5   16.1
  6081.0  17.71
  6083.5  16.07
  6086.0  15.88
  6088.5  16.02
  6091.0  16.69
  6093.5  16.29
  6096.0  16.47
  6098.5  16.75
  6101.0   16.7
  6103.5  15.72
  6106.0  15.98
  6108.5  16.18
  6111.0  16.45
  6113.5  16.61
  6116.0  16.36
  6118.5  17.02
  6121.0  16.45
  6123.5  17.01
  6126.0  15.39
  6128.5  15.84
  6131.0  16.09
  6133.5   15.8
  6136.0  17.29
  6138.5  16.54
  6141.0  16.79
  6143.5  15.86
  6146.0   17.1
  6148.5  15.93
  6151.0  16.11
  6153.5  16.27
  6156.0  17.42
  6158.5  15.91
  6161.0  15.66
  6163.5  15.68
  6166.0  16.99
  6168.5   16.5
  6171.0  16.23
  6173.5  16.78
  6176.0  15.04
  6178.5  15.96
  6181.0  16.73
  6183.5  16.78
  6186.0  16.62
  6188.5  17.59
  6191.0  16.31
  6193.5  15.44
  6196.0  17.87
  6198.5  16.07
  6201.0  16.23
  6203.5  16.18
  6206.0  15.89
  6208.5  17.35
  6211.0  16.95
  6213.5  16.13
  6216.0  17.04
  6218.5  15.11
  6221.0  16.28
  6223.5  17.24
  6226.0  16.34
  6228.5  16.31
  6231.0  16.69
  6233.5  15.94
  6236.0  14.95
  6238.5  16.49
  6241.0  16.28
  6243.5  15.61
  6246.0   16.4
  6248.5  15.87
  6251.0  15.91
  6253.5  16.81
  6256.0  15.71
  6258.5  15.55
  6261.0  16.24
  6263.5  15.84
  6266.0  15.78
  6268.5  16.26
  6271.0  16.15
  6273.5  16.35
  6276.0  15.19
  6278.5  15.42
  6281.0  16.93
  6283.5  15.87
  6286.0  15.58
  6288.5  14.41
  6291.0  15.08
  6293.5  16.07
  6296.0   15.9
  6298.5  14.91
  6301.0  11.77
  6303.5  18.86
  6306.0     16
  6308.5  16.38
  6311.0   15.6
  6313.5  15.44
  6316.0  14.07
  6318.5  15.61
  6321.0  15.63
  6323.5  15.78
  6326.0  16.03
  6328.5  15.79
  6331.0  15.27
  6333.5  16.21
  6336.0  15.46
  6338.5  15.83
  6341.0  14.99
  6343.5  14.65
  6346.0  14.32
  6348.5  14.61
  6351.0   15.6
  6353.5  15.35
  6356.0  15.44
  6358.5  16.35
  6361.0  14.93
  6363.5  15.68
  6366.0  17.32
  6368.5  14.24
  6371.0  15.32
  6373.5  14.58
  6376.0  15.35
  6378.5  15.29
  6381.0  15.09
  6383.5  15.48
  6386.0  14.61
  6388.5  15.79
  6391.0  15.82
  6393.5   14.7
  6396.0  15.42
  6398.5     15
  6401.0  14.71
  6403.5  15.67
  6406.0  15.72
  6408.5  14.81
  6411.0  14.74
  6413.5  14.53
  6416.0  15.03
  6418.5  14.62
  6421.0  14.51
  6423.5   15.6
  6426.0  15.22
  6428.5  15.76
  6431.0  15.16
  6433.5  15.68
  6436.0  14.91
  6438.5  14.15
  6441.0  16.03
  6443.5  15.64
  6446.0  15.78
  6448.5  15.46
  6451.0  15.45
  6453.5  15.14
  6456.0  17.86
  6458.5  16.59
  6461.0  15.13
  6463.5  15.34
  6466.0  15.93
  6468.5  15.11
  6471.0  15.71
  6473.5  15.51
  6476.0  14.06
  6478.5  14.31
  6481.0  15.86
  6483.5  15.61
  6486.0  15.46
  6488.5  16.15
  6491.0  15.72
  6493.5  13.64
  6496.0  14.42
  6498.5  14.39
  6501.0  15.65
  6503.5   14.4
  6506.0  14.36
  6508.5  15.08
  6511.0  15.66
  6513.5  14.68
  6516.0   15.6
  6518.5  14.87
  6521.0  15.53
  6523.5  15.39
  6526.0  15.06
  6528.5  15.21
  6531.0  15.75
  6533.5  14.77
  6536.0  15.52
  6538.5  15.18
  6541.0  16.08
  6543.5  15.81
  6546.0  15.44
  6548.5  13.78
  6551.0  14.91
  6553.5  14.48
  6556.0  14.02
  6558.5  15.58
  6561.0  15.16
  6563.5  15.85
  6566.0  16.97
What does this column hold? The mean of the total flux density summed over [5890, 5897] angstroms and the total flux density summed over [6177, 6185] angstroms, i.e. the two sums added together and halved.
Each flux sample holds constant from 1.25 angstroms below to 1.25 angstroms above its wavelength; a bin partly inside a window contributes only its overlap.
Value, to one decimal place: 48.5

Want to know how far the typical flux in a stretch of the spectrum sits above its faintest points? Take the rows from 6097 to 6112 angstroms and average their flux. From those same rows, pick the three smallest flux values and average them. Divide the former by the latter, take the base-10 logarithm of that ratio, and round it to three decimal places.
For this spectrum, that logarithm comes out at 0.009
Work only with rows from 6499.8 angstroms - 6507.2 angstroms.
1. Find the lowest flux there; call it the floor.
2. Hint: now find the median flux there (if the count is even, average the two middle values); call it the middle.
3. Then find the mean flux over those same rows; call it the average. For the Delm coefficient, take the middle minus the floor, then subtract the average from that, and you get -14.8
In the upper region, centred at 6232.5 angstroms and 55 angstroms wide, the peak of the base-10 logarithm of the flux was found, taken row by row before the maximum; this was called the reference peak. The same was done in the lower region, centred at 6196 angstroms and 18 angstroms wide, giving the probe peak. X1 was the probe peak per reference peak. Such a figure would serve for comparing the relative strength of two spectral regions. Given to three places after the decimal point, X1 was 1.010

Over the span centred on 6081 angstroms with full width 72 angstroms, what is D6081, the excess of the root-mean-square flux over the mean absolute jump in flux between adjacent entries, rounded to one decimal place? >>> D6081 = 15.8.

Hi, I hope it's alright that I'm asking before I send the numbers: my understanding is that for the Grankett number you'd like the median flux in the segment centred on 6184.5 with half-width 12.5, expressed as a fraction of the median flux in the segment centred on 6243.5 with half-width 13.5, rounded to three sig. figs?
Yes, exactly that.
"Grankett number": 1.05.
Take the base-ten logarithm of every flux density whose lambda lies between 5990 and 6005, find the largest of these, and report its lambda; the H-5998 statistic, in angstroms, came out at 5991.0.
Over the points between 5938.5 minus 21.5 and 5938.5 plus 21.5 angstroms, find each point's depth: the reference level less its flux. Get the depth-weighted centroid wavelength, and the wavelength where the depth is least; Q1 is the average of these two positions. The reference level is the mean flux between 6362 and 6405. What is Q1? 5930.0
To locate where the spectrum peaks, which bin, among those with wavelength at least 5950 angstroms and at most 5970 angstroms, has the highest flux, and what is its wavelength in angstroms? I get 5966.0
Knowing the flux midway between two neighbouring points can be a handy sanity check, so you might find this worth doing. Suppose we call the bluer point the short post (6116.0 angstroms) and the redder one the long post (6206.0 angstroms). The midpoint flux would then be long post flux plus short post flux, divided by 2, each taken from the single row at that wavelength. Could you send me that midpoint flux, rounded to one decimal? 16.1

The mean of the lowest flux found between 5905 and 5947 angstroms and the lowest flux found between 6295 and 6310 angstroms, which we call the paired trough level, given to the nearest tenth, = 13.9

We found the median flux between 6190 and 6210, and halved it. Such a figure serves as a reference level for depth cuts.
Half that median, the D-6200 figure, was 8.10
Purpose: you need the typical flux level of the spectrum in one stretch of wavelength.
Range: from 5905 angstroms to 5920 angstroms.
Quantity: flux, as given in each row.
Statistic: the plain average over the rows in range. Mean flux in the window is 16.8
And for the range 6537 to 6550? 15.3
